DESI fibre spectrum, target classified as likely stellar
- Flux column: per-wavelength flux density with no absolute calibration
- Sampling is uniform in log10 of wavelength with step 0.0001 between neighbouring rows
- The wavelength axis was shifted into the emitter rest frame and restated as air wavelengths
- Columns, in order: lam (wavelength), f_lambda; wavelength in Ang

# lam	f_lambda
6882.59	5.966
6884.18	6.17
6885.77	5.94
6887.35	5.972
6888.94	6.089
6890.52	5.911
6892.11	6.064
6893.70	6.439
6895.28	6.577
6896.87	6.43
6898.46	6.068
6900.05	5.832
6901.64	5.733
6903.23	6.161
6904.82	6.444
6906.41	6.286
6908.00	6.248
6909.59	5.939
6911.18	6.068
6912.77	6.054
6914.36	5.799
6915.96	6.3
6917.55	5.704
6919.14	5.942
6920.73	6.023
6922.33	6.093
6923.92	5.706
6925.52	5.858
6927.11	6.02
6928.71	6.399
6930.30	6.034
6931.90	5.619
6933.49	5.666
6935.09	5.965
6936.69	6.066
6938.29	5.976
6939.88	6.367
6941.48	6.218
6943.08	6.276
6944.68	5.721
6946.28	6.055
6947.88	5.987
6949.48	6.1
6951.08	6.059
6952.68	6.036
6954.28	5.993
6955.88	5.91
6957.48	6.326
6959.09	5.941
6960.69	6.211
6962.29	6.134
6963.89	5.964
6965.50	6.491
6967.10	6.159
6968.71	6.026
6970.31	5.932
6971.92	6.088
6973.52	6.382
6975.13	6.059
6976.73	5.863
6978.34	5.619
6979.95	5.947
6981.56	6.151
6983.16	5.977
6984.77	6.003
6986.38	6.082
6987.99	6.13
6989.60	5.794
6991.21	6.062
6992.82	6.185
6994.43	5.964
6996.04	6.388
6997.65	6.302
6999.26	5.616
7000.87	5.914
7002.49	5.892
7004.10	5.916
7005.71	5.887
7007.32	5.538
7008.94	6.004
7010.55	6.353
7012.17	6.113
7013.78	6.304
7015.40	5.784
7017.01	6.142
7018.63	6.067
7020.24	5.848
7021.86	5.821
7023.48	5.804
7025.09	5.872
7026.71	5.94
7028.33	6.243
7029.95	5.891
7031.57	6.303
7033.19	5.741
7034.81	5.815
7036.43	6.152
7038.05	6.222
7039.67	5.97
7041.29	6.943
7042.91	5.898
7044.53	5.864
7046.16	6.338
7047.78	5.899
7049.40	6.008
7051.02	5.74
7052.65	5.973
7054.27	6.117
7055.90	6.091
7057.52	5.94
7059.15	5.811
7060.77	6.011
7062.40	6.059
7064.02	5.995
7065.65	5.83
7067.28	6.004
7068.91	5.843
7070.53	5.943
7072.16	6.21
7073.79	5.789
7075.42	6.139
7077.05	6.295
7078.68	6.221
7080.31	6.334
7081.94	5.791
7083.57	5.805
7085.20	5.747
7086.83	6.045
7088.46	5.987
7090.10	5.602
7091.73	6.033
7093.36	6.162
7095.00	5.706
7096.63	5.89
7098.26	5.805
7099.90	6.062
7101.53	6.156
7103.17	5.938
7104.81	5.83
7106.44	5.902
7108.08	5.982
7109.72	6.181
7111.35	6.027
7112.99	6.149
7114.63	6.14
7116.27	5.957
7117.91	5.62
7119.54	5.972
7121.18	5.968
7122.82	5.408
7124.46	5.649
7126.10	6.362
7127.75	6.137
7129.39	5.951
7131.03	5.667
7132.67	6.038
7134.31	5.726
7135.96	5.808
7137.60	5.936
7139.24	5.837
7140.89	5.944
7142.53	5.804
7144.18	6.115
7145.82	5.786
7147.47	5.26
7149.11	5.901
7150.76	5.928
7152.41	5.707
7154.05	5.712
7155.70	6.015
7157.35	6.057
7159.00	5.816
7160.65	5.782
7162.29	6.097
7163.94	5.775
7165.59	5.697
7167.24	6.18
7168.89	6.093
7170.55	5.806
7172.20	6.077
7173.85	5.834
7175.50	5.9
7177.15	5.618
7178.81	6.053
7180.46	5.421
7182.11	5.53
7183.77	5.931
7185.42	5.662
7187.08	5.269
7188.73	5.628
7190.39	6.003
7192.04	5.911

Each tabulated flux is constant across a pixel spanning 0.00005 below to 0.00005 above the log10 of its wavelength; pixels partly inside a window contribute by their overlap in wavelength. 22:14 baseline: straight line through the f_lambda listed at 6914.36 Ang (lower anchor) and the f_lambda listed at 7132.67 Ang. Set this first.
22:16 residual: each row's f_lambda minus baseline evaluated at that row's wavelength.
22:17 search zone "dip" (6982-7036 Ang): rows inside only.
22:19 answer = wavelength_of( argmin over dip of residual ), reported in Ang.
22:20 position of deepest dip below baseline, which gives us 7007.32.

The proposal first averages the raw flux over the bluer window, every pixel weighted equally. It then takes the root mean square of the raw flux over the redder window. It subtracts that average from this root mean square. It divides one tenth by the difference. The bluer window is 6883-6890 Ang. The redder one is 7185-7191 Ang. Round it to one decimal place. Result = -0.3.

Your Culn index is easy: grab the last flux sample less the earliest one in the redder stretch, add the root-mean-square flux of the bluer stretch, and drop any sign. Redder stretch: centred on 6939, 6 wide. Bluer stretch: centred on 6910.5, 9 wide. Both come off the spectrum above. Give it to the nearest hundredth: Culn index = 6.22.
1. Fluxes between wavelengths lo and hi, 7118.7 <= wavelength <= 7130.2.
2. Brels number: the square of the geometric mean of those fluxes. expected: 35.0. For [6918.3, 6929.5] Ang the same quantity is 36.0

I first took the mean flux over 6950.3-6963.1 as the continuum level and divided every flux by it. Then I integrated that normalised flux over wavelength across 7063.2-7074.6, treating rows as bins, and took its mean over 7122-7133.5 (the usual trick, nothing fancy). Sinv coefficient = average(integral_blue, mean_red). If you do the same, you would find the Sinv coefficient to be 6.06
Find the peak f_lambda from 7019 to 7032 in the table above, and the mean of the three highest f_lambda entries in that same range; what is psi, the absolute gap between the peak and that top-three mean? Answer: 0.14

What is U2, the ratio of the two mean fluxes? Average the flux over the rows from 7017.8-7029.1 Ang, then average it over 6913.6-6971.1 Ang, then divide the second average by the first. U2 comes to 1.01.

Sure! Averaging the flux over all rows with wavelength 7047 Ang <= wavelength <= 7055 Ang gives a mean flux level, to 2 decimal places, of 5.95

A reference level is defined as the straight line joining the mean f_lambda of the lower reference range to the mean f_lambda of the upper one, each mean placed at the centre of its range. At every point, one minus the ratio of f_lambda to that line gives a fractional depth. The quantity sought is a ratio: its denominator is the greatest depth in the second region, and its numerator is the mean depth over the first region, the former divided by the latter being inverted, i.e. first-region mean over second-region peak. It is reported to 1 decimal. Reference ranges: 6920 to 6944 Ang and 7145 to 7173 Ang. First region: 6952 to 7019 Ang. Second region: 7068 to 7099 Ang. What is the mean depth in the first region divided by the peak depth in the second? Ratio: -0.2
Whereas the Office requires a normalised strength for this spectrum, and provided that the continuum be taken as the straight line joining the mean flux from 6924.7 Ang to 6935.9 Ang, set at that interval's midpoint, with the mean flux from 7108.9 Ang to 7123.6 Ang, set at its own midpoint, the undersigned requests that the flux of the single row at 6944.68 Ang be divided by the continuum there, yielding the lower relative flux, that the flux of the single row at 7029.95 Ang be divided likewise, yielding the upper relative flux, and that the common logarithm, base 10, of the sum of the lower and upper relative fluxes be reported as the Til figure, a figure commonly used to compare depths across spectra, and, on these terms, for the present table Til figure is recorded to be 0.291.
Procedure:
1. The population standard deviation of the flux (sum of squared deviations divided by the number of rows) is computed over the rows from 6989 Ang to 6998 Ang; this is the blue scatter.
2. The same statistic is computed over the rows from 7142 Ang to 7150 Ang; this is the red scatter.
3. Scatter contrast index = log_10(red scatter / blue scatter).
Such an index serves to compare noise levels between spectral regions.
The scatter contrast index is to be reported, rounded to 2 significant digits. 0.15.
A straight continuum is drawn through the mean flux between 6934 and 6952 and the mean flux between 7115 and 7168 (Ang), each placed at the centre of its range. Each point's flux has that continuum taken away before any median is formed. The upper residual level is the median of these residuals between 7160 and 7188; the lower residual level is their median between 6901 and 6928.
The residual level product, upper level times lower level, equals 0.0018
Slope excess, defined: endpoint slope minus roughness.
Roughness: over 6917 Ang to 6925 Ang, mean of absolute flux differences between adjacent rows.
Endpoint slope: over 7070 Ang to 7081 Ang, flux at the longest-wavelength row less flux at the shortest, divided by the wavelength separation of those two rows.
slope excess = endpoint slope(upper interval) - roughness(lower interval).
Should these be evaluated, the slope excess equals -0.15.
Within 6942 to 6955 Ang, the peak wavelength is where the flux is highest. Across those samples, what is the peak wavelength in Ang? 6943.08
